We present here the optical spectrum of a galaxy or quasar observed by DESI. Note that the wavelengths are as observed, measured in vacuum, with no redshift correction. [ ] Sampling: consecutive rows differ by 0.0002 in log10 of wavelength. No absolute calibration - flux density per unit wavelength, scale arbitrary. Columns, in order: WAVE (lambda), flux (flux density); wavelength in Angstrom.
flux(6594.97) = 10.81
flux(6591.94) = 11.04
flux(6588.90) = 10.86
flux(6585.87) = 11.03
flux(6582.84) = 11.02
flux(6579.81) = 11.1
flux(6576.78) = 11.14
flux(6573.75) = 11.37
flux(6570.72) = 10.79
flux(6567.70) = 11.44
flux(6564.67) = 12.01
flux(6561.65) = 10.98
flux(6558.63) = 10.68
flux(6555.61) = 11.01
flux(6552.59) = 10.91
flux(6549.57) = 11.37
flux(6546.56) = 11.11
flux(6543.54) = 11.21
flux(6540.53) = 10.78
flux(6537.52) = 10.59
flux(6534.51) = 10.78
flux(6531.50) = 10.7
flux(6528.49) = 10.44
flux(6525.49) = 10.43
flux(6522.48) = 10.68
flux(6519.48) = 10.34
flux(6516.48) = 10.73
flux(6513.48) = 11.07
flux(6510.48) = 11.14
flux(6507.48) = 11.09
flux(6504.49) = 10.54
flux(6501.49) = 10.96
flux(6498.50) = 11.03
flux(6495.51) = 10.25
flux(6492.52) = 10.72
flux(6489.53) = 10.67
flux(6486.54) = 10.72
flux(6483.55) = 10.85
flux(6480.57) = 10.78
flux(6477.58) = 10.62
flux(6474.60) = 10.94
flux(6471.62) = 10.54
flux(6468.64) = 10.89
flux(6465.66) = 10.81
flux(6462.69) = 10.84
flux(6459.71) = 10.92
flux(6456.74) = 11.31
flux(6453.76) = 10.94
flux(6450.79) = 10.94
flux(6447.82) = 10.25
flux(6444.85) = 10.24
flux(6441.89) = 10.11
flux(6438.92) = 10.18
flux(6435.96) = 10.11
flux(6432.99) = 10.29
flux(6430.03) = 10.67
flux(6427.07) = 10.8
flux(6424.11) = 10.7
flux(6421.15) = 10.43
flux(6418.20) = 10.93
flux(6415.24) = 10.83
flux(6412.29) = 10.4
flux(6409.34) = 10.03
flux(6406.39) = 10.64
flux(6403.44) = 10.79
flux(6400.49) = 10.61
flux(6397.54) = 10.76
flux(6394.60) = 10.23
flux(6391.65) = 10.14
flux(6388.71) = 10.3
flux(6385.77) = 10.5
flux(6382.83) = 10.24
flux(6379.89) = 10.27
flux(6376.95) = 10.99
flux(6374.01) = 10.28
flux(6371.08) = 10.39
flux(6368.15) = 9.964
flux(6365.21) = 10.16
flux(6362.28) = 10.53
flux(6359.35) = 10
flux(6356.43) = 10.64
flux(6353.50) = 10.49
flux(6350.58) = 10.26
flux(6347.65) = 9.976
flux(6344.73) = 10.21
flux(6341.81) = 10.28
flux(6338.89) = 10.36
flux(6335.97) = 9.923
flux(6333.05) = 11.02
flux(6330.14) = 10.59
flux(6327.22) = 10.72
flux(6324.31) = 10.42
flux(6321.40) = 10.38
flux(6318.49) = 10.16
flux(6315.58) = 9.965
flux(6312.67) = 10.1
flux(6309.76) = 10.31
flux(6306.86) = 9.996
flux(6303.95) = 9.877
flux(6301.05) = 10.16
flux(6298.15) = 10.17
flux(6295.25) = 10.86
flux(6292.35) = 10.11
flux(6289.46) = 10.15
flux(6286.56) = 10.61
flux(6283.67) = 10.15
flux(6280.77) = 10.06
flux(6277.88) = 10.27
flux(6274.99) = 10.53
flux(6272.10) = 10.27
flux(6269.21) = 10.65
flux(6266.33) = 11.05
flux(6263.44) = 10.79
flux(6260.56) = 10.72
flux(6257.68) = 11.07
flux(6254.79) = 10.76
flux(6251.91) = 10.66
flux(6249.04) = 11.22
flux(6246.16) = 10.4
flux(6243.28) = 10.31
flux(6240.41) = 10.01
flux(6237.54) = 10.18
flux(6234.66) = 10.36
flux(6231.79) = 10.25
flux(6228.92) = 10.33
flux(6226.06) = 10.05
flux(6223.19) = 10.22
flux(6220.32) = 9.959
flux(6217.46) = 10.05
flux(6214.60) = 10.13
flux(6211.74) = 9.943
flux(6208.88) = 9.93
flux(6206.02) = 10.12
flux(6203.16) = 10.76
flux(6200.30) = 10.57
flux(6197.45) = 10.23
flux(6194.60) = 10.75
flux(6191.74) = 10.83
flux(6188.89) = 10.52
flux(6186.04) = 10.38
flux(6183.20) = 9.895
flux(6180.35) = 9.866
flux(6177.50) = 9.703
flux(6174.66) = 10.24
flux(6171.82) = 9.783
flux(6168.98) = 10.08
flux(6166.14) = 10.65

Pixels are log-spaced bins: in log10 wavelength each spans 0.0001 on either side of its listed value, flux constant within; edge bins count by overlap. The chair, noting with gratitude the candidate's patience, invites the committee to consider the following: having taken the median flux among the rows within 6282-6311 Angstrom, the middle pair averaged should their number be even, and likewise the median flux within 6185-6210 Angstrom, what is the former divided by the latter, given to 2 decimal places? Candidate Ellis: 0.97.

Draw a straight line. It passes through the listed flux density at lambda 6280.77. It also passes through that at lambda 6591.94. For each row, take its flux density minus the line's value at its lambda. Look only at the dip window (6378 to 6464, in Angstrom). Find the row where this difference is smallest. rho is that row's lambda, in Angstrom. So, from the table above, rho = 6441.89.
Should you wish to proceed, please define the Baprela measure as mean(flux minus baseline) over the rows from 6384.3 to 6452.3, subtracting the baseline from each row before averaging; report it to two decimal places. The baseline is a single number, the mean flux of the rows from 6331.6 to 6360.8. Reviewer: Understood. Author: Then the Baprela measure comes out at 0.16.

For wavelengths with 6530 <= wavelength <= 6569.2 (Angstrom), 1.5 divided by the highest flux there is 0.125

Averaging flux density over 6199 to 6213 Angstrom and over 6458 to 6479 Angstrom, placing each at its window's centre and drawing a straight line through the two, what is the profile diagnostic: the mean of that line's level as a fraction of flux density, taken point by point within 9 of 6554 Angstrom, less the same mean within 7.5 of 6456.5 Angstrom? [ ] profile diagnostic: 0.016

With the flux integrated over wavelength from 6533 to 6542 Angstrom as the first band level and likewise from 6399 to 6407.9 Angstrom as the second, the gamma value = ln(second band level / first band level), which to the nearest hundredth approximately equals -0.02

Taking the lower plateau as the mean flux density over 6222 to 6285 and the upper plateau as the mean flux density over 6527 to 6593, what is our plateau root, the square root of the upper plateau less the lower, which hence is 0.74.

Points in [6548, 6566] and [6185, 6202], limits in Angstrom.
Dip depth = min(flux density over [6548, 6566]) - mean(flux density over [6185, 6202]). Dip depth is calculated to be 0.13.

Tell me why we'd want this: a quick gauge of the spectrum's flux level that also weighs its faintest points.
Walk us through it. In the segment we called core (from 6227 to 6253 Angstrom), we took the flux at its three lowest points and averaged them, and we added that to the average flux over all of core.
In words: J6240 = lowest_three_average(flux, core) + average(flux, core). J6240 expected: 20.6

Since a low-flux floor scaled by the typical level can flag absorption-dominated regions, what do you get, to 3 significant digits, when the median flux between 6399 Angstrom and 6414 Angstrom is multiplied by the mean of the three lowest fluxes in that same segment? 110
